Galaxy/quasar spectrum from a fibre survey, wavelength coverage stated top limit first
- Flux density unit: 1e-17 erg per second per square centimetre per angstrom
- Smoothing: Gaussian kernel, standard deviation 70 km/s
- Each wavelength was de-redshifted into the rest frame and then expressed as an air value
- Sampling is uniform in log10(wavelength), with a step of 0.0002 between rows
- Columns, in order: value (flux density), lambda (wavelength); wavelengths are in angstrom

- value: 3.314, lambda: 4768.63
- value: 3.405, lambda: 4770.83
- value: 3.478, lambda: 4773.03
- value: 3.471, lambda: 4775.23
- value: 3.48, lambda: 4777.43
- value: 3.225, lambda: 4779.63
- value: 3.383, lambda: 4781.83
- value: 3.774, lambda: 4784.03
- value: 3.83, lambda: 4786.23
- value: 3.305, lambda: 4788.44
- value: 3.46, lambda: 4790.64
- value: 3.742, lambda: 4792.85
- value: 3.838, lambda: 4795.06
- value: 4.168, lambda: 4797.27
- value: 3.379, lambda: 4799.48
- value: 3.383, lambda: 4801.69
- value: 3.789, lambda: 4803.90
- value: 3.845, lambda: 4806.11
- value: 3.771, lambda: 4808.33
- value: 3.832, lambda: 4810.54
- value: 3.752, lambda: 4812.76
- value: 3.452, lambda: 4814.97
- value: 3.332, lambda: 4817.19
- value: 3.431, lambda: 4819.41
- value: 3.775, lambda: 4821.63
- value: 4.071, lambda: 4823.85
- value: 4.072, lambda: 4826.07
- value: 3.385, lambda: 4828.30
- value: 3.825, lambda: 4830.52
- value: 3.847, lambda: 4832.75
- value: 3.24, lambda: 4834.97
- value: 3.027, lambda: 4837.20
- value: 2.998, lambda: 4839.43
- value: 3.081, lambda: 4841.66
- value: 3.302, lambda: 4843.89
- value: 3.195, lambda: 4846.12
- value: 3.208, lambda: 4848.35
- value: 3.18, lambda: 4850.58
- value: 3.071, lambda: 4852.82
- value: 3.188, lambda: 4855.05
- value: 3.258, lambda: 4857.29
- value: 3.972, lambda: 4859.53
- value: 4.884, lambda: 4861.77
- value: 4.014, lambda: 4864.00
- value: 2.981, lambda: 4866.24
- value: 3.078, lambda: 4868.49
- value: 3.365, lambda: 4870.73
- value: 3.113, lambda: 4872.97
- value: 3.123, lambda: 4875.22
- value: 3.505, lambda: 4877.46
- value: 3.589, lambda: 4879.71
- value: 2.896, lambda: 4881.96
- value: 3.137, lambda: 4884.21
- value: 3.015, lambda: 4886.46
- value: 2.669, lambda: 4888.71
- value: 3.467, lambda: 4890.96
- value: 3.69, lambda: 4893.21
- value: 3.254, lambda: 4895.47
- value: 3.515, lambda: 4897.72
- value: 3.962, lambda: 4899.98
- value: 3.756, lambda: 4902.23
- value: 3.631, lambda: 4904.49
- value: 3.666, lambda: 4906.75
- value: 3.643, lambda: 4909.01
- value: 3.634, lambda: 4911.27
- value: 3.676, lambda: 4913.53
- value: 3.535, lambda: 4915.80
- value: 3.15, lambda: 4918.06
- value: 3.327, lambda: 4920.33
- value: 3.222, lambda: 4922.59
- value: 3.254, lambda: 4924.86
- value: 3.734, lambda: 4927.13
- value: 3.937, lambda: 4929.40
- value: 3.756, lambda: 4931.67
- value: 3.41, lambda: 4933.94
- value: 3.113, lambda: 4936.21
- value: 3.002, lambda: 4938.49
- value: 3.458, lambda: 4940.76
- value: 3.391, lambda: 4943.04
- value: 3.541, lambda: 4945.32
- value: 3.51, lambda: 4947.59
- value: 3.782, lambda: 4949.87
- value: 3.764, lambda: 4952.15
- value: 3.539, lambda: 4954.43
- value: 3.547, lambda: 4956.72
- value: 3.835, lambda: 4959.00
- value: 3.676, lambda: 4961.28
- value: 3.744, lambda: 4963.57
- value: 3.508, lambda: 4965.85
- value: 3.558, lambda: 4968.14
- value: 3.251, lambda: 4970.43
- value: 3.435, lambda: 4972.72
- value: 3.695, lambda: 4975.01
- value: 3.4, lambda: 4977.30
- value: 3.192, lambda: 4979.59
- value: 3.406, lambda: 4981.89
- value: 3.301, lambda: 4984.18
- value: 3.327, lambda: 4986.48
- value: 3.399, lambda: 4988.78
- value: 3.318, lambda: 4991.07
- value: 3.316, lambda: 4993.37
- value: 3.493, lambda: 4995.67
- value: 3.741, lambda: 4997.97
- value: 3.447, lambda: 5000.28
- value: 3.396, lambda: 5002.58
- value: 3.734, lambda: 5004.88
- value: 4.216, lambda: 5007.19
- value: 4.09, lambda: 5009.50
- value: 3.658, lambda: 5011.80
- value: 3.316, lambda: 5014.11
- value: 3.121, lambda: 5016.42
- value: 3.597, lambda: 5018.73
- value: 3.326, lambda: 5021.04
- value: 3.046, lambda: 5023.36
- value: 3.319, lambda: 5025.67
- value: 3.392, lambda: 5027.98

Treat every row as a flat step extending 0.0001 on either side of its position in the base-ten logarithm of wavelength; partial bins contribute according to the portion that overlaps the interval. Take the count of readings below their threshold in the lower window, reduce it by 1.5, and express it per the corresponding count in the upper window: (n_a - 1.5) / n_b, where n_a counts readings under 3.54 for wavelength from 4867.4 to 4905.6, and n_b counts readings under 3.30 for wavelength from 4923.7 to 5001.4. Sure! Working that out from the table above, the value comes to 2.1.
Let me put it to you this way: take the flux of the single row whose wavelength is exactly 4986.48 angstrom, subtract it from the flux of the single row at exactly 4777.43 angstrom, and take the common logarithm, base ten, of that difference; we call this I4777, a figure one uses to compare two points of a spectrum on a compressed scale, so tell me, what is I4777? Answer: -0.82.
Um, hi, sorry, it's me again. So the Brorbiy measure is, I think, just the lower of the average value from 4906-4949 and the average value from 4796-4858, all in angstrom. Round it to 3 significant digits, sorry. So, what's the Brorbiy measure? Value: 3.47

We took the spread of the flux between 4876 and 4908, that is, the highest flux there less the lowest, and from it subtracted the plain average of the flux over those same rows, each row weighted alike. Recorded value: -2.1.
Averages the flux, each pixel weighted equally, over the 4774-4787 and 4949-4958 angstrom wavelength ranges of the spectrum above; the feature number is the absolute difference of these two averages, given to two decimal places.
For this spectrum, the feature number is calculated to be 0.13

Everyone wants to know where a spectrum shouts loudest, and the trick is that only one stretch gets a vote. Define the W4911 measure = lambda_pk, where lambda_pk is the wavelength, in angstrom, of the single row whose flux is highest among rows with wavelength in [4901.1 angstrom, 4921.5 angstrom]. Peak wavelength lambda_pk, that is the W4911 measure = 4902.23 angstrom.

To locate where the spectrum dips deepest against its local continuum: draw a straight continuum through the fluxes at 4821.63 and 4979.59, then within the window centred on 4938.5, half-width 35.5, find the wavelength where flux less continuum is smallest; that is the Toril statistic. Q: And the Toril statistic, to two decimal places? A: 4938.49 angstrom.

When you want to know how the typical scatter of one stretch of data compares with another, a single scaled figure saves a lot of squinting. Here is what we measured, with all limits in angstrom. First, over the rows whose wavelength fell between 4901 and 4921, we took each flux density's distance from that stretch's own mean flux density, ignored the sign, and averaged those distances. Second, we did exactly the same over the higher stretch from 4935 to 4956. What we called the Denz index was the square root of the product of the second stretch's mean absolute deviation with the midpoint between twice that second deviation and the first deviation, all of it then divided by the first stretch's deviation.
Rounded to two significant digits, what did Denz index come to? 1.5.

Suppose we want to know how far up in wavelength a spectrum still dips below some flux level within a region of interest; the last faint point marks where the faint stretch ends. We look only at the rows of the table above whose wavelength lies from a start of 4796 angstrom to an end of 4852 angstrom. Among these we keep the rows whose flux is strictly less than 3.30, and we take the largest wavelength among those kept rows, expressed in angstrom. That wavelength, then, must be 4850.58 angstrom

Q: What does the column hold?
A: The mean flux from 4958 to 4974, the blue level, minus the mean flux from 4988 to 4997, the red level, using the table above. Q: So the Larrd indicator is 0.2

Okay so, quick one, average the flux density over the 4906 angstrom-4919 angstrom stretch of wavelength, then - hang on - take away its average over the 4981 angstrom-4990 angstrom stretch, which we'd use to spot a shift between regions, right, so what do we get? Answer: 0.19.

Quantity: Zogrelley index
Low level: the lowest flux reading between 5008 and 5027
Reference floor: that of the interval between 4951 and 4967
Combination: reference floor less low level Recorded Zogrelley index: 0.5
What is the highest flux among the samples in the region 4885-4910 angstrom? 3.962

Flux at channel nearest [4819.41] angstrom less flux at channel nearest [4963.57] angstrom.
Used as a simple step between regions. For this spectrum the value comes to -0.3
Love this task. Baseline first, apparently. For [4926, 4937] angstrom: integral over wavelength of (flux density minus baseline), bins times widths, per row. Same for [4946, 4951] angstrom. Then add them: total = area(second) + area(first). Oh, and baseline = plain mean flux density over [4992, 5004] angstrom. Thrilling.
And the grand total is 2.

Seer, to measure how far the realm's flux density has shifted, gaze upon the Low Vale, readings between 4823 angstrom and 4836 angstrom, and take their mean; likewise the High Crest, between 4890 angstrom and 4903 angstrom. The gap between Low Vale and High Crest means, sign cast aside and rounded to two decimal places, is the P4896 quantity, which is 0.13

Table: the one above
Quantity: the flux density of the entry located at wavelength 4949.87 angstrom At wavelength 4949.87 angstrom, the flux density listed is 3.782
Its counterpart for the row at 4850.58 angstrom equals 3.18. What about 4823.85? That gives 4.071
